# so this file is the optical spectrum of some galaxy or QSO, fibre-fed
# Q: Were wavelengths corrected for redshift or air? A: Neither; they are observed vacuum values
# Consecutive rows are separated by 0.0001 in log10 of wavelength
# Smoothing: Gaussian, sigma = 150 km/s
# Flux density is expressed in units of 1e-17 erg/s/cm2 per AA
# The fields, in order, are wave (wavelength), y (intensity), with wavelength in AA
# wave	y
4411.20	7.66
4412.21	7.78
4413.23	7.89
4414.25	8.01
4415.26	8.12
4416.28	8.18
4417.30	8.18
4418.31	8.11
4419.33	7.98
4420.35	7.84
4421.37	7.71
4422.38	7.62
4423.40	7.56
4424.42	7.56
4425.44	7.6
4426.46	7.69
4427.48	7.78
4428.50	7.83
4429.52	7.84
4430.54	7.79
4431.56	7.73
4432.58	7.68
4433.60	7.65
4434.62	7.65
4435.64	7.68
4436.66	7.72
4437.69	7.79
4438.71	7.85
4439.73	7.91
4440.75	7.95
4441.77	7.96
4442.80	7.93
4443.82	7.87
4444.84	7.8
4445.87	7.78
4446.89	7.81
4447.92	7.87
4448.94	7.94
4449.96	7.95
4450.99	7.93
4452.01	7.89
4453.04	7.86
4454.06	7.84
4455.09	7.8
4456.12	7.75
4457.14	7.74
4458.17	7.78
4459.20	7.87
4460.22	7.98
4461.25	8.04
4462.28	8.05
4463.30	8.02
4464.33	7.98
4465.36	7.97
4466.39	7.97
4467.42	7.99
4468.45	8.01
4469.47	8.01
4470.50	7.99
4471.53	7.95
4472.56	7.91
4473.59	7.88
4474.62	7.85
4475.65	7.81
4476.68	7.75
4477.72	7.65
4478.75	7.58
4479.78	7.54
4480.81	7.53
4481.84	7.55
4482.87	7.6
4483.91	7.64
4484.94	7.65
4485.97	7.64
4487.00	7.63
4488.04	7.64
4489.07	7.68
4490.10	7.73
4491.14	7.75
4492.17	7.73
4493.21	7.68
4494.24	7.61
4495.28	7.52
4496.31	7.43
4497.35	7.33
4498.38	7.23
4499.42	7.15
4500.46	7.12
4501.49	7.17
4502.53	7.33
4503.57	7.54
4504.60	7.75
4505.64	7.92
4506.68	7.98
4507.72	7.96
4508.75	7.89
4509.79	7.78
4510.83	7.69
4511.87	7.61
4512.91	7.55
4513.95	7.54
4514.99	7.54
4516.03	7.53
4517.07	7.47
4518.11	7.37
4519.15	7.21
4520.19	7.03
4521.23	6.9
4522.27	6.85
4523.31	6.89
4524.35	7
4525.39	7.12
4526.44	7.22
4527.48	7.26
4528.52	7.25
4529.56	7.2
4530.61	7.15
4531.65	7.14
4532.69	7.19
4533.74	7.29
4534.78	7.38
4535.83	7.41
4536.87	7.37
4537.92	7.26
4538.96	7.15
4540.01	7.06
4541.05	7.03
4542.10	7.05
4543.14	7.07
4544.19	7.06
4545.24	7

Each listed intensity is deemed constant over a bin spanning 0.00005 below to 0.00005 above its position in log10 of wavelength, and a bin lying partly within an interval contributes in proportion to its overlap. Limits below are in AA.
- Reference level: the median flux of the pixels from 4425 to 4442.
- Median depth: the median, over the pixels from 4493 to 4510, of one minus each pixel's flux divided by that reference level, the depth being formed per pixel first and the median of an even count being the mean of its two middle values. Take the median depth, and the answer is 0.03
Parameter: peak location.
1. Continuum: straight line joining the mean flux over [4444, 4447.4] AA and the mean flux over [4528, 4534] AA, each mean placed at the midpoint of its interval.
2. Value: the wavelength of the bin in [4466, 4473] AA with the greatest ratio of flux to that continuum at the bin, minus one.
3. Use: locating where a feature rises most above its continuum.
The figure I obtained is 4469.47 AA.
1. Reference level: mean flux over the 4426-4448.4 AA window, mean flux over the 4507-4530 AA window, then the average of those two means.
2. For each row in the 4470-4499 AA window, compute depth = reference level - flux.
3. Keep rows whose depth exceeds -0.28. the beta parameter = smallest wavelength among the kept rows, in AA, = 4474.62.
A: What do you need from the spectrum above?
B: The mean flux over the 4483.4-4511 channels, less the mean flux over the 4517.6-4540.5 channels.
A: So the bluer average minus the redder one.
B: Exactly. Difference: 0.43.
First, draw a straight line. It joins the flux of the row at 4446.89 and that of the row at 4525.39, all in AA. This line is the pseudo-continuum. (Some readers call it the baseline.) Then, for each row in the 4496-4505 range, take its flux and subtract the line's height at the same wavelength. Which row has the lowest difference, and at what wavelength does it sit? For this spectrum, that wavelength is 4500.46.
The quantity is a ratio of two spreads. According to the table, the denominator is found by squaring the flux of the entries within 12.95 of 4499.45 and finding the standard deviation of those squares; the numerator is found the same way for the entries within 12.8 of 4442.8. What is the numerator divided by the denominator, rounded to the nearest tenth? 0.4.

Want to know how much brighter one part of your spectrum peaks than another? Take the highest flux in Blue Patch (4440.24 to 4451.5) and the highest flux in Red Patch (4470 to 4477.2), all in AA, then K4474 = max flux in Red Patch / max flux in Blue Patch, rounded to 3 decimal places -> 1.004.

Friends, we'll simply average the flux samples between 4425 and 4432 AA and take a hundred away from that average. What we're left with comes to -92.2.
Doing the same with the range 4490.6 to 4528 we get -92.6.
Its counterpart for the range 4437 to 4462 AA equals -92.1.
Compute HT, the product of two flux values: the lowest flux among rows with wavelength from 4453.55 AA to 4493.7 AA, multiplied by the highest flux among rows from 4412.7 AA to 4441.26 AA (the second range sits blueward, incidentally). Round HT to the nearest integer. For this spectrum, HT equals 62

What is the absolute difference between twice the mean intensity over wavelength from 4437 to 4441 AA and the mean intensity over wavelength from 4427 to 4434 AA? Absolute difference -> 8.0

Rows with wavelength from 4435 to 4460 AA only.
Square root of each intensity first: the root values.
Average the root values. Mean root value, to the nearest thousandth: 2.801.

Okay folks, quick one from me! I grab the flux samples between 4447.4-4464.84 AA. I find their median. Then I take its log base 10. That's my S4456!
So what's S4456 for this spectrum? 0.897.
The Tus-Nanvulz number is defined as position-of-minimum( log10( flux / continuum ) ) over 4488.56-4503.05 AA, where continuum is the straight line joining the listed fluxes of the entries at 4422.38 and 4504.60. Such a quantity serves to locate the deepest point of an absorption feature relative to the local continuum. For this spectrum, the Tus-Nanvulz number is 4500.46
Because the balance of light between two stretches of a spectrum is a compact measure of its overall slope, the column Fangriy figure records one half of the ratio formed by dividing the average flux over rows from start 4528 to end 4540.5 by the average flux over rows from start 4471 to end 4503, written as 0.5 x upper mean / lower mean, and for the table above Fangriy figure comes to 0.477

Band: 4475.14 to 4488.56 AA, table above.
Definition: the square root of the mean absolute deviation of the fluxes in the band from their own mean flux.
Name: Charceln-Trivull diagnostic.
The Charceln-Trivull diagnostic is 0.24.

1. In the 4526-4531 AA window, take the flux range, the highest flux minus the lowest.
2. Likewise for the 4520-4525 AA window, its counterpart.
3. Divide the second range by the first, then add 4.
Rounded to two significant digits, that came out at 5.6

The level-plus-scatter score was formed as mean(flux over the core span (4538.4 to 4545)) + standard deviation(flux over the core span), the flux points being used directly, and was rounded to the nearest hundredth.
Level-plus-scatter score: 7.11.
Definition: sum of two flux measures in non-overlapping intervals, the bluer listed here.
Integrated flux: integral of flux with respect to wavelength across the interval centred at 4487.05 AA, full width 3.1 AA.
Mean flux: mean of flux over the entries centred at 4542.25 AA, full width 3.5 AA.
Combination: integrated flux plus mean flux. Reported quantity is 30.7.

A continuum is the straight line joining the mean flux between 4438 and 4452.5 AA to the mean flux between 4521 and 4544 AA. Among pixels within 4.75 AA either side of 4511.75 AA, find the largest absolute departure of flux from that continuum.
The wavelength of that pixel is 4507.72 AA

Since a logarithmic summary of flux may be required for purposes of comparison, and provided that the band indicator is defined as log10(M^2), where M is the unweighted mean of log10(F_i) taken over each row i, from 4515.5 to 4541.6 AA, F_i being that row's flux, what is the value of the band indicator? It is -0.134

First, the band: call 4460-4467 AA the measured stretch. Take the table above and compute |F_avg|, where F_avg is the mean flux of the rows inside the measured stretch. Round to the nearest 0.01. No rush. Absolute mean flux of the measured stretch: 8.00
